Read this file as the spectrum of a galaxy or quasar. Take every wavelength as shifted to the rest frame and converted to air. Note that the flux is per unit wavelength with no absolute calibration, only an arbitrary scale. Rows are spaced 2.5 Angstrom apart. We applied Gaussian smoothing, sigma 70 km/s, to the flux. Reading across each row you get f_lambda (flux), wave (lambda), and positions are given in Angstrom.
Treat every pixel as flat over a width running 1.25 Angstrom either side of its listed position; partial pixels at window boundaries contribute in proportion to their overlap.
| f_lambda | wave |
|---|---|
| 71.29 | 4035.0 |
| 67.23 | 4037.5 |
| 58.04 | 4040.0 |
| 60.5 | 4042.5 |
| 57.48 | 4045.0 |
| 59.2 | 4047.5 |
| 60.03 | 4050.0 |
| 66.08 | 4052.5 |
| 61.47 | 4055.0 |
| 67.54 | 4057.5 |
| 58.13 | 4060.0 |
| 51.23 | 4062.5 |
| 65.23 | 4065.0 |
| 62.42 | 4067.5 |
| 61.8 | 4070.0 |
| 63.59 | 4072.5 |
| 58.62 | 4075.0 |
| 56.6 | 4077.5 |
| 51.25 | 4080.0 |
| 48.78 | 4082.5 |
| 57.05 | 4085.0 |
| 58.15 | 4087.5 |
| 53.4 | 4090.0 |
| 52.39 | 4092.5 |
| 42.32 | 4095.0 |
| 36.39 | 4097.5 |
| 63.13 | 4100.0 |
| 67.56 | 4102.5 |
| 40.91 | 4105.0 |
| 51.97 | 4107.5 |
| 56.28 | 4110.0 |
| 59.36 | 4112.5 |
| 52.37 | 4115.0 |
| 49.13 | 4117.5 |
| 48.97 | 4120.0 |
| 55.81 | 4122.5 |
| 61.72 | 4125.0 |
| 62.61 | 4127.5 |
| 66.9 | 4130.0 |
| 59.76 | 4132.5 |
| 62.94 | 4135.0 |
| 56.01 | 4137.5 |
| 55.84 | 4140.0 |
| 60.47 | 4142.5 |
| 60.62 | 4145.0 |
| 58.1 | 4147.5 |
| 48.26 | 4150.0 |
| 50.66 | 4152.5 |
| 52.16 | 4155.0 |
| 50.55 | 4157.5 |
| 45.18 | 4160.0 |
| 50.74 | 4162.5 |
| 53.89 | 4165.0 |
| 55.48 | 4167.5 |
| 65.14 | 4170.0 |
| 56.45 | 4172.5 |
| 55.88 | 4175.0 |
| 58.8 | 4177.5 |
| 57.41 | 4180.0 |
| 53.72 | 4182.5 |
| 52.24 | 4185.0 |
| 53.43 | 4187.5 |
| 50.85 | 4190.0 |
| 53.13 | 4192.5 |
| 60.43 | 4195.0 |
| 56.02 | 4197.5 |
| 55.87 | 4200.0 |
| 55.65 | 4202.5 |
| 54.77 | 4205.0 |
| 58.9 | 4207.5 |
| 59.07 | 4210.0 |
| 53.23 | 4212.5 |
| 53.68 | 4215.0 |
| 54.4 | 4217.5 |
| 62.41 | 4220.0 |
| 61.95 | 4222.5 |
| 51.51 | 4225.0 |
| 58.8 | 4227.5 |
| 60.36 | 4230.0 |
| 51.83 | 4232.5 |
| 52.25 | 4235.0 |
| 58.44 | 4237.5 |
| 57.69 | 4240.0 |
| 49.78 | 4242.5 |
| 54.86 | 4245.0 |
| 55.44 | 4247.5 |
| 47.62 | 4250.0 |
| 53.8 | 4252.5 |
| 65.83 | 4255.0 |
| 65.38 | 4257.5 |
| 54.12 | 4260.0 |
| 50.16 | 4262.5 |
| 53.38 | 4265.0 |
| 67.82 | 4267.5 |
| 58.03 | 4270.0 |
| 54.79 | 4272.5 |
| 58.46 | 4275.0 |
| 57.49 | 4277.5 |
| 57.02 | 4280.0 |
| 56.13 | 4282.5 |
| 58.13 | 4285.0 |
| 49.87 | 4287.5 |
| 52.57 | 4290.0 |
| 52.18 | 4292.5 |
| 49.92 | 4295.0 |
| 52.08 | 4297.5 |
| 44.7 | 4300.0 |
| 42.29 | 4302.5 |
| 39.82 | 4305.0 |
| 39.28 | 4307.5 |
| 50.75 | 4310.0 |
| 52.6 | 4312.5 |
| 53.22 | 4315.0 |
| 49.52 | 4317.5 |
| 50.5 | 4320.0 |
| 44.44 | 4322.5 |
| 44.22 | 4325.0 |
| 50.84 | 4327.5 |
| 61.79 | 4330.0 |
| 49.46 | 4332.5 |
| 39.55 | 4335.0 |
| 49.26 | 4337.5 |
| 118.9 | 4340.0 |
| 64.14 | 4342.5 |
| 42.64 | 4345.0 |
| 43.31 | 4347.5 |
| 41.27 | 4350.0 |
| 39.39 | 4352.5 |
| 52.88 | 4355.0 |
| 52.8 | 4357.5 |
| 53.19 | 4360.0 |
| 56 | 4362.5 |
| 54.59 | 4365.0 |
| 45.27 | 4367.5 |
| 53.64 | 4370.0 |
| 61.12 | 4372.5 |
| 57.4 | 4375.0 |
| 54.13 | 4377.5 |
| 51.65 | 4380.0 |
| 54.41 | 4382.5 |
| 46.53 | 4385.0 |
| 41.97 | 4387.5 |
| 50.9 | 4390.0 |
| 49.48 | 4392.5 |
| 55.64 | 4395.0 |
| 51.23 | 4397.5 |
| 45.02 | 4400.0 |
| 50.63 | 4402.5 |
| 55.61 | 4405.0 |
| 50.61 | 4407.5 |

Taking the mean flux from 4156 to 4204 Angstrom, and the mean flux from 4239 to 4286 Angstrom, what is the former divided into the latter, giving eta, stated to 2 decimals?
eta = 1.03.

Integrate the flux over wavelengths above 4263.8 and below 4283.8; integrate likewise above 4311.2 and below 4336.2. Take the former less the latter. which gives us -83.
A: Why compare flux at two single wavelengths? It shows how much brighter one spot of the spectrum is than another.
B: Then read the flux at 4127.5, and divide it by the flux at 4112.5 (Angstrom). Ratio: 1.05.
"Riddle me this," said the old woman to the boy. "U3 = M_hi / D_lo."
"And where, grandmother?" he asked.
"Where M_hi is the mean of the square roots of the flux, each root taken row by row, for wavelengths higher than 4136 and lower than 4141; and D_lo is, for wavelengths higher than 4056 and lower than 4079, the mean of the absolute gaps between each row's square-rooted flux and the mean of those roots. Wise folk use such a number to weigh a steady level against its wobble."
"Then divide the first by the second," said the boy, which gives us 29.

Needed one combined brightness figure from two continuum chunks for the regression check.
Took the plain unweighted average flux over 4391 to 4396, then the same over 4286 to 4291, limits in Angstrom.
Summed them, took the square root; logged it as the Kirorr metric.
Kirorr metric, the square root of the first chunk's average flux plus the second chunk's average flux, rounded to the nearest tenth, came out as 10.2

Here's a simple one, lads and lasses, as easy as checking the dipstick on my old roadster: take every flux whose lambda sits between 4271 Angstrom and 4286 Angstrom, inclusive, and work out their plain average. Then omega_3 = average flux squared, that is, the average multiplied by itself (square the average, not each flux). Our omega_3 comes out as 3249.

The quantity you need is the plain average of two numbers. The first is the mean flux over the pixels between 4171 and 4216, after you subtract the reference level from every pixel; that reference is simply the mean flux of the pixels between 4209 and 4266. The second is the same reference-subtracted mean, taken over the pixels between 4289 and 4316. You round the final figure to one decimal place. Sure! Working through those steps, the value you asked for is -4.1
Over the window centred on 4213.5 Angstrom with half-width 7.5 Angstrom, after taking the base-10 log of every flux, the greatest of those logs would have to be 1.80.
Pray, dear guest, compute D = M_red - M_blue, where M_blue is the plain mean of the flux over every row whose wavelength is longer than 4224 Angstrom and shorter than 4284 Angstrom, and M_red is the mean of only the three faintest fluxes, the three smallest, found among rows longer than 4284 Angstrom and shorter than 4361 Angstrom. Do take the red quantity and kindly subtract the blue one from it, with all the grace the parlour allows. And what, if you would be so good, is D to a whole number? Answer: -17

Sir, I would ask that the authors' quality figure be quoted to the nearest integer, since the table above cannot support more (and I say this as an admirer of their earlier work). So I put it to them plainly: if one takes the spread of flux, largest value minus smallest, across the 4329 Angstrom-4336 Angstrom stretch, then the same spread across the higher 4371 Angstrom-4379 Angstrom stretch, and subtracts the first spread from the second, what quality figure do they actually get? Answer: -15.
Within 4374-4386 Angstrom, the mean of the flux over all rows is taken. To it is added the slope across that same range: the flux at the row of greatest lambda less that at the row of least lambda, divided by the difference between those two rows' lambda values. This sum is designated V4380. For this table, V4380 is 52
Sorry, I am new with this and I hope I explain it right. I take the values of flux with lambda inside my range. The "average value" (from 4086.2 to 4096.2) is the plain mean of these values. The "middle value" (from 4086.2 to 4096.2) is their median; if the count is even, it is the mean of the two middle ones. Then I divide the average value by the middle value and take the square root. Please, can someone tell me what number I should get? 0.99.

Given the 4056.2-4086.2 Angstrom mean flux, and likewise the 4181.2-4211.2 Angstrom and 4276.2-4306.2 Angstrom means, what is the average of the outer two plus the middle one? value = 110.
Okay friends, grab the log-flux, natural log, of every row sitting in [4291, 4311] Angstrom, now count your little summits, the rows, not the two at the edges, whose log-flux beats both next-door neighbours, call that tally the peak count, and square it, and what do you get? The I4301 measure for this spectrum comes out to 1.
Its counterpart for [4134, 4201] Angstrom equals 36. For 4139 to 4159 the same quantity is 4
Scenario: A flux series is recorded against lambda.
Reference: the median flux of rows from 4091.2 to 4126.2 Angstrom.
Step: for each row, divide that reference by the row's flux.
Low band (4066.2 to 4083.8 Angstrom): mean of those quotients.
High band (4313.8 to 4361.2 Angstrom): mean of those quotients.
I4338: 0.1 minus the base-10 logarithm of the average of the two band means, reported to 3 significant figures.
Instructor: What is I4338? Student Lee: 0.106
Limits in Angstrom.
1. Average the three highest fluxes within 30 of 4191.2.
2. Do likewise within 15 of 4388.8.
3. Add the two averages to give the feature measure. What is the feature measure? 118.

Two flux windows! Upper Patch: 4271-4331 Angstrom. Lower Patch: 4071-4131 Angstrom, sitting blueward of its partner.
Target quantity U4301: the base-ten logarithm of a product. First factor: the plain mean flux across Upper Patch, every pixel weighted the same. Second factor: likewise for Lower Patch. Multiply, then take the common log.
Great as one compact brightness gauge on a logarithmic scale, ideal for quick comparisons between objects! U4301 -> 3.45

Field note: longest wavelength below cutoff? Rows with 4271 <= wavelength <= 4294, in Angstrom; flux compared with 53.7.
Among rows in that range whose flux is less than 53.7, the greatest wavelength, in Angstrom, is 4292.5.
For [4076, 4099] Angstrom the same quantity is 4097.5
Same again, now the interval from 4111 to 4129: 4120.0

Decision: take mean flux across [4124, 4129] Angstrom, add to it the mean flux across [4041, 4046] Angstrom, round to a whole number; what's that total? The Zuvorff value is 121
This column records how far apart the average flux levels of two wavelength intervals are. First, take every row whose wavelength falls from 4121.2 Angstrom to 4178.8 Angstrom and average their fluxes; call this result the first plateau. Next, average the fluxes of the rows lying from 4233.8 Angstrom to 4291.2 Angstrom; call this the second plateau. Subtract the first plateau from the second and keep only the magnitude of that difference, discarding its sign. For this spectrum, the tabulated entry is 0.6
